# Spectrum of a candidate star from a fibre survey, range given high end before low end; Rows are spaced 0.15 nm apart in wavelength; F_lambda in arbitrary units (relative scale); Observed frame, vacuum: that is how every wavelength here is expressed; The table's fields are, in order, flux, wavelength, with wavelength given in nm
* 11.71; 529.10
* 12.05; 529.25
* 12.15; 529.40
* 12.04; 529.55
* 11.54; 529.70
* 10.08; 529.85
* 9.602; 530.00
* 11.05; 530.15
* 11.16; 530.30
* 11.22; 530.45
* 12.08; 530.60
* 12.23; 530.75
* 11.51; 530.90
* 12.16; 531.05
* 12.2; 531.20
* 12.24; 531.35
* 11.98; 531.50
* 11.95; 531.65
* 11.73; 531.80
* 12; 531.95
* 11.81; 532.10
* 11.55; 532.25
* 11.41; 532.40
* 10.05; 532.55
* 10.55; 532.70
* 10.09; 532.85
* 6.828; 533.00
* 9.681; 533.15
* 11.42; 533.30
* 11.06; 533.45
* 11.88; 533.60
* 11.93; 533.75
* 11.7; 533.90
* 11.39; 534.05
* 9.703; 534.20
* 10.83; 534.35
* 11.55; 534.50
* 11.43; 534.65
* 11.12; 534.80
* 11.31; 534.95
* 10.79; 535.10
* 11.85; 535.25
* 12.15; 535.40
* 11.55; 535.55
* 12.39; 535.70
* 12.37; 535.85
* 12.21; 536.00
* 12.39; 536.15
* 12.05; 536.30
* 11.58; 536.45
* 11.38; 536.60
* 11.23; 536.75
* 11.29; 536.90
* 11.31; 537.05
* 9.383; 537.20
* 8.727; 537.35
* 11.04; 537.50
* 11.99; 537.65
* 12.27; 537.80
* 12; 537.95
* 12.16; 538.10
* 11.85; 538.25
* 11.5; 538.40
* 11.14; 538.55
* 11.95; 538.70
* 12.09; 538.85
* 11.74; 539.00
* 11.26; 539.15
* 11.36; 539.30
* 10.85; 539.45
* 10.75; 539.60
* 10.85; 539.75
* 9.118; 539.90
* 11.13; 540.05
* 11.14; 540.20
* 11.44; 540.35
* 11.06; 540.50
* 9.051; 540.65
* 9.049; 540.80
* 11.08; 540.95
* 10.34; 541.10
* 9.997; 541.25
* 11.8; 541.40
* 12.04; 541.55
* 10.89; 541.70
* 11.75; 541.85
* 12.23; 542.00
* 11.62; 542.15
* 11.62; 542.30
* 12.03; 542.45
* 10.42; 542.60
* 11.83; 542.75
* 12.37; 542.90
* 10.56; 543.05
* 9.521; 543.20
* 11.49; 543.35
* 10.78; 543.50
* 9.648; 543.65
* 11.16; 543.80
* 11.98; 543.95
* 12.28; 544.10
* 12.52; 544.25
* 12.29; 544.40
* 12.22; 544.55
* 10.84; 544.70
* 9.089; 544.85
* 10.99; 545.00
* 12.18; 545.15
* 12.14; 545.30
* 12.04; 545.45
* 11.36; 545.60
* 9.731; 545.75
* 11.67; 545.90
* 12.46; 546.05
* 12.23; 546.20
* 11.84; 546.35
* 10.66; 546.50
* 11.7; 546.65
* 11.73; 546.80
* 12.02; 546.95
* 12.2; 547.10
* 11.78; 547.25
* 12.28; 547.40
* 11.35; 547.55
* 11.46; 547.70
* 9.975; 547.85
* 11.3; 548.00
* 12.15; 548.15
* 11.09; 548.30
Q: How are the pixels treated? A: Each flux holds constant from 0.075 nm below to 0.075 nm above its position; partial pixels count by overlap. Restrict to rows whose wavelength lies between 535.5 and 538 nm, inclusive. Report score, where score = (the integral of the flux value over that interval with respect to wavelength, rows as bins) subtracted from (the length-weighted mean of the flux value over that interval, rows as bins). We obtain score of -17.2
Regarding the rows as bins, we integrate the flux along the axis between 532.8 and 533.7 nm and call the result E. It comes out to 9.2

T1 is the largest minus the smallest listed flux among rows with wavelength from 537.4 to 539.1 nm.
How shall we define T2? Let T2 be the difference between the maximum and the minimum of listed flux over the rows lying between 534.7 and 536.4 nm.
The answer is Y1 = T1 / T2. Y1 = 0.8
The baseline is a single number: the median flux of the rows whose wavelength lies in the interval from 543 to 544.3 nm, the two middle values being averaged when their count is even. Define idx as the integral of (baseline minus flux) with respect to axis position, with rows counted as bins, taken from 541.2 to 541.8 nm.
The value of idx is -0.1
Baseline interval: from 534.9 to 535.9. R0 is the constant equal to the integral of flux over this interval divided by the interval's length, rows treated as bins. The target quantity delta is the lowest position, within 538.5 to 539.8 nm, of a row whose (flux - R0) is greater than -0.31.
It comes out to 538.70 nm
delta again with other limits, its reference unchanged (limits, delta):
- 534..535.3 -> 534.50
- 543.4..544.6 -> 543.95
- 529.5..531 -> 529.55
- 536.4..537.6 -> 536.45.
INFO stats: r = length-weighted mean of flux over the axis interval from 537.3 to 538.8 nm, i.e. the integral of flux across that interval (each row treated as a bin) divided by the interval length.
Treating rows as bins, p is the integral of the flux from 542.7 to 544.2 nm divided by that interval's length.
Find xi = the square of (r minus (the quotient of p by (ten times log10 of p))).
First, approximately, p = 11.2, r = 11.5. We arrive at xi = 109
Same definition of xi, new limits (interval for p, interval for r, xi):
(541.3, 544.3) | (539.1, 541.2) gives 90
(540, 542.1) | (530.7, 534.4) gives 103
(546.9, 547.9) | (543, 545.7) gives 104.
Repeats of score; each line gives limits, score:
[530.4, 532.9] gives -17.4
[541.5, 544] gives -16.9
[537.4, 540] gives -18.2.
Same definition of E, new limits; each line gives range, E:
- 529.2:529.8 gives 7.1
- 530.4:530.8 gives 4.7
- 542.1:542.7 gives 6.9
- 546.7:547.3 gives 7.2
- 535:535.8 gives 9.4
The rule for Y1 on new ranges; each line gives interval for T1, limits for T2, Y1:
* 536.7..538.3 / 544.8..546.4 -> 1.1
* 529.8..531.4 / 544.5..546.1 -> 0.8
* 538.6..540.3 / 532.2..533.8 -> 0.6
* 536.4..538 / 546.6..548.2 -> 1.5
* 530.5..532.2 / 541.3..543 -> 0.4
